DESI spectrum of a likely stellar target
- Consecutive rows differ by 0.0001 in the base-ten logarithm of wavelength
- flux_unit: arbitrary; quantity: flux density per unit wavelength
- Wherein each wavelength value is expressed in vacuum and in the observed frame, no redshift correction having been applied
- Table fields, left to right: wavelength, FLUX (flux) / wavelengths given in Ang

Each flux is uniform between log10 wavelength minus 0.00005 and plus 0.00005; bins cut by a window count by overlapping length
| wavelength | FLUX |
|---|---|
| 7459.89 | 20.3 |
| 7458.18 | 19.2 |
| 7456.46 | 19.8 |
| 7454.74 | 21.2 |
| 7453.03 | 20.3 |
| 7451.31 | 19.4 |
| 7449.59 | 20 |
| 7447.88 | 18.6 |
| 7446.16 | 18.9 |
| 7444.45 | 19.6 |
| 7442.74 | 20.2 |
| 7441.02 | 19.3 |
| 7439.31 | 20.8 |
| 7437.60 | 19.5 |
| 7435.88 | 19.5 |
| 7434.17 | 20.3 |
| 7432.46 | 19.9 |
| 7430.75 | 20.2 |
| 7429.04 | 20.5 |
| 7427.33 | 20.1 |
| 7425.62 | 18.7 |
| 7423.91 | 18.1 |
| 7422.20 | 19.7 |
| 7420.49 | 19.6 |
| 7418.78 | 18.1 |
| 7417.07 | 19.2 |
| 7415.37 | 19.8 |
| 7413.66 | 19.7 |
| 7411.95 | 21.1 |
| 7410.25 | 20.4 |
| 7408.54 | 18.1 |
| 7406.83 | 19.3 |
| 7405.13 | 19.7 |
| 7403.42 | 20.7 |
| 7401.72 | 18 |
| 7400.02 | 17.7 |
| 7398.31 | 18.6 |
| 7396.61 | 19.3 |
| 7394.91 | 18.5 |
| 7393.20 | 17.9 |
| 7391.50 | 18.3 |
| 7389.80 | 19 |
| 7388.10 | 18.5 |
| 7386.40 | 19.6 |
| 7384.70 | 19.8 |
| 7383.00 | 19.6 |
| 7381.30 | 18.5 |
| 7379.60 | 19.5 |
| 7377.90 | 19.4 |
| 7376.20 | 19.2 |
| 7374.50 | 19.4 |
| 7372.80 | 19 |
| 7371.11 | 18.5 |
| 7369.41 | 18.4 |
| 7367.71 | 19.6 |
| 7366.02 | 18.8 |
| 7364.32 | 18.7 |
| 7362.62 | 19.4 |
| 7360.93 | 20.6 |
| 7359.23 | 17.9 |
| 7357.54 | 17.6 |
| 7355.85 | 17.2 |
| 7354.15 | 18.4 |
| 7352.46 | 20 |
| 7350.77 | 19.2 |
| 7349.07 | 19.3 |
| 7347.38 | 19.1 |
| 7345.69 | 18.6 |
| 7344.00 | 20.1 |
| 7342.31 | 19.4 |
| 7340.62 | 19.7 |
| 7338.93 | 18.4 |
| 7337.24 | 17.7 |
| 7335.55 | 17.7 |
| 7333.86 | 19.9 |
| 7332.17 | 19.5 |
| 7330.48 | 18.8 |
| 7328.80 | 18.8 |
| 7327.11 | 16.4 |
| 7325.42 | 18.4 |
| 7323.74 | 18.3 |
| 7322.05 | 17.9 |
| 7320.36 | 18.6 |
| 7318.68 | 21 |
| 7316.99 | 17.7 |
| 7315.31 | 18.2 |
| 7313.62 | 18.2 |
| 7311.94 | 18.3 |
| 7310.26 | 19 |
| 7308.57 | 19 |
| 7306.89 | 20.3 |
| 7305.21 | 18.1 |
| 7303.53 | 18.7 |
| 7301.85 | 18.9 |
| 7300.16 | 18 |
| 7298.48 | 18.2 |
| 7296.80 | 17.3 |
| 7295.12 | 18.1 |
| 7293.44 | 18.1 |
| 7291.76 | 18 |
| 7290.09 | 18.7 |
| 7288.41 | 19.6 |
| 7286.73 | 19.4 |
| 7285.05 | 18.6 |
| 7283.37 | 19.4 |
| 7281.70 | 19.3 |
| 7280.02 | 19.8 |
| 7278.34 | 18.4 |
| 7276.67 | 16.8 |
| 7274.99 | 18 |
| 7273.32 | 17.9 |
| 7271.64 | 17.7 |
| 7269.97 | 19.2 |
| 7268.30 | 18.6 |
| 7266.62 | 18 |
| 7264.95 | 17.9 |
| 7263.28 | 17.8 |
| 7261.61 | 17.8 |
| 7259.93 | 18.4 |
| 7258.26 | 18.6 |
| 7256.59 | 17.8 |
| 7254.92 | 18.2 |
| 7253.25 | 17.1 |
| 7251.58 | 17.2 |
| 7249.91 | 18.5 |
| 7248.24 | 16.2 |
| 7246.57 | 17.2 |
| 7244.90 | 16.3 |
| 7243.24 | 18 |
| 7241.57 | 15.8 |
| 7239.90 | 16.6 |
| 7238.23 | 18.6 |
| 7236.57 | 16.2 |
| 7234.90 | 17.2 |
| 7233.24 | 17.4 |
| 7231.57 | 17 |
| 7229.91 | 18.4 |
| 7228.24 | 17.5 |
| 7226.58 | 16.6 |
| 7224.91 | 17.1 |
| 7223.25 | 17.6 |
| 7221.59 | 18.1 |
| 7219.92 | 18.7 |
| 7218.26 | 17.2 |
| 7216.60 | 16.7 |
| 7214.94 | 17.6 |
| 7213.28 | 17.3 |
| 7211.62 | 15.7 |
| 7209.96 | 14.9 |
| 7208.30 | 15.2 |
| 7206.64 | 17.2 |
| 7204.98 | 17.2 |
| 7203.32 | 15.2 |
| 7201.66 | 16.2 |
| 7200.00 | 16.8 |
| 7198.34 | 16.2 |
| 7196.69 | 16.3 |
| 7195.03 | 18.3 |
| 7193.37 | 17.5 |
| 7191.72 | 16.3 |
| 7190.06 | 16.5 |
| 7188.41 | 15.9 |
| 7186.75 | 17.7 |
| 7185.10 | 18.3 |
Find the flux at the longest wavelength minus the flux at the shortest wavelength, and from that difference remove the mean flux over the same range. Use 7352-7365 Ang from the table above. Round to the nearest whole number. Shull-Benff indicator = -20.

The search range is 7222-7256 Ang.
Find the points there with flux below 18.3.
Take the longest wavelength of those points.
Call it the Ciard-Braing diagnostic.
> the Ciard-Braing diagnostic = 7254.92 Ang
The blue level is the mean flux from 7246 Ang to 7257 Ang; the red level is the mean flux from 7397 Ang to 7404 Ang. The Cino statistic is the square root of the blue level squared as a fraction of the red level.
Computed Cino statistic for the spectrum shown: 4.03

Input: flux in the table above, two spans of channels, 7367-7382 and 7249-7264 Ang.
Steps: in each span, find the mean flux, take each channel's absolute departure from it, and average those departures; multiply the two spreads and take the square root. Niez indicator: 0.42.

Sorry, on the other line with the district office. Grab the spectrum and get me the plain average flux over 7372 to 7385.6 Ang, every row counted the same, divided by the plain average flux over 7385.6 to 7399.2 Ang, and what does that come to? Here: 1.03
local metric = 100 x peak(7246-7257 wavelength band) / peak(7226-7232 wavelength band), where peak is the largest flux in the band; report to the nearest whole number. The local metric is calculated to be 101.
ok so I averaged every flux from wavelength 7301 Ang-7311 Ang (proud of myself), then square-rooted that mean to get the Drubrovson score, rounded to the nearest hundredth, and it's 4.36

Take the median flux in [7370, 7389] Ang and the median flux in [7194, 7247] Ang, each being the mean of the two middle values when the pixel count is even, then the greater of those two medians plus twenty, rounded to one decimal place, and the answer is 39.4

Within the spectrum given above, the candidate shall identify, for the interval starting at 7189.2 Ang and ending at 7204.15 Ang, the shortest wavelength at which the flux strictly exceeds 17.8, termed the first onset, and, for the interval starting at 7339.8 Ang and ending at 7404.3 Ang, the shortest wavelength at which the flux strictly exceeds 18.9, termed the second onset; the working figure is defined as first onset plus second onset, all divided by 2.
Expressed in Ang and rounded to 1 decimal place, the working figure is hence 7267.8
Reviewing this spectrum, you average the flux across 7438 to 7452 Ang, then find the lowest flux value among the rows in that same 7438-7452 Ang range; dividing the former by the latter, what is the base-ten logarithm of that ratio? 0.023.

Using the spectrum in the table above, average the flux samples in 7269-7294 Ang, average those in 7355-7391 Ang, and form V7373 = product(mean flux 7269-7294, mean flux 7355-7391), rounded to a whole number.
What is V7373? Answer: 353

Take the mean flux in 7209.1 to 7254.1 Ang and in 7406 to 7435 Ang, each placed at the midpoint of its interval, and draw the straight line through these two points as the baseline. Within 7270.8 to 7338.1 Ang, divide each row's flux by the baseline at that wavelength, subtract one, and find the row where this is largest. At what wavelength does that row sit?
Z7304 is 7318.68 Ang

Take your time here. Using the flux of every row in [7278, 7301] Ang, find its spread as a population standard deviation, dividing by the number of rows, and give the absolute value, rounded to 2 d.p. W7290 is 0.72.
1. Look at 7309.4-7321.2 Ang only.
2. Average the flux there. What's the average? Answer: 18.7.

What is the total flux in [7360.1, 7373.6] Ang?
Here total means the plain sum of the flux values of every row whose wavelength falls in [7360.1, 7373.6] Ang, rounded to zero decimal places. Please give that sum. 153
